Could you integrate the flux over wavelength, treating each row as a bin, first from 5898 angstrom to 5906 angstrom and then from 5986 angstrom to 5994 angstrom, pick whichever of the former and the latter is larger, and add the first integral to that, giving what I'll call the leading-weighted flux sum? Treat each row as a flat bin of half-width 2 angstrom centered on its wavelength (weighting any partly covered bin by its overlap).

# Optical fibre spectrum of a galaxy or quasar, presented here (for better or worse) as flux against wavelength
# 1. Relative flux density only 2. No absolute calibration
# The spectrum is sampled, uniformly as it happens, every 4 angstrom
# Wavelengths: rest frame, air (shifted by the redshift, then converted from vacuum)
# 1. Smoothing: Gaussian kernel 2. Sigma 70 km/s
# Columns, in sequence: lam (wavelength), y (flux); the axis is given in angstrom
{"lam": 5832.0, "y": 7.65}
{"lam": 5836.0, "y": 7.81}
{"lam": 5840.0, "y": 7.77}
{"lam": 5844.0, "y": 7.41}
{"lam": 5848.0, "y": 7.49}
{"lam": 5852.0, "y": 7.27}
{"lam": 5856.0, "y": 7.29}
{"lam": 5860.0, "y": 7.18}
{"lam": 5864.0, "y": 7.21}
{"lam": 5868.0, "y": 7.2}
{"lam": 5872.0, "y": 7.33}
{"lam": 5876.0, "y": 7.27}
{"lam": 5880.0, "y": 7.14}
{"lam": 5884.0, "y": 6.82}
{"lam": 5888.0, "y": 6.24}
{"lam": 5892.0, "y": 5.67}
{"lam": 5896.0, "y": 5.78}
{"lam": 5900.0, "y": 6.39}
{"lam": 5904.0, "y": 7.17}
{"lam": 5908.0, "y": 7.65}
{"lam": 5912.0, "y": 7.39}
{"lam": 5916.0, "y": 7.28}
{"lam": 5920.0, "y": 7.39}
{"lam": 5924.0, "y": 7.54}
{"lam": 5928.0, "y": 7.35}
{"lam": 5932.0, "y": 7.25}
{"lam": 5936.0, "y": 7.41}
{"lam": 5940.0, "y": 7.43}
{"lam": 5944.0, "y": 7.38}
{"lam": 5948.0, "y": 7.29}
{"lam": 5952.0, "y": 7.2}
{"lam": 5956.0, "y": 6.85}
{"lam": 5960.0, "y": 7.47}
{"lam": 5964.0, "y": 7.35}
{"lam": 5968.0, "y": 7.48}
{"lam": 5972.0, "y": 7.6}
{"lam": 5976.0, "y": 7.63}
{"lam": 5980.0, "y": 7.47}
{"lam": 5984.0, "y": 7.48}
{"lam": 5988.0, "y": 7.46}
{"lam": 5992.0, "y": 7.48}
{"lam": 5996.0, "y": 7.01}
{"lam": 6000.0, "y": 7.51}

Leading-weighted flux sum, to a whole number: 114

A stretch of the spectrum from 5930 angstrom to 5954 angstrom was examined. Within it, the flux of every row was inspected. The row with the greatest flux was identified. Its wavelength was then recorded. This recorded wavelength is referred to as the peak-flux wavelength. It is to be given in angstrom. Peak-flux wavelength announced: 5940.0 angstrom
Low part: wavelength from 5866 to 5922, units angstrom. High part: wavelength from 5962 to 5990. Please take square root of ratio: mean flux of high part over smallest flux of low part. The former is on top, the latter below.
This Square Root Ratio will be 1.15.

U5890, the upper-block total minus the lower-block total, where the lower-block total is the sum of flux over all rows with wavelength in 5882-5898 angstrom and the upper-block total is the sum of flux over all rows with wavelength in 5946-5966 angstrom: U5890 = 12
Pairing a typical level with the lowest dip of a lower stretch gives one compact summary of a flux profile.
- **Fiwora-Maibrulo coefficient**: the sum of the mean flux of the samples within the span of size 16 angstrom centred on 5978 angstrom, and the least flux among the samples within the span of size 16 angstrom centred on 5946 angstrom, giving 14.7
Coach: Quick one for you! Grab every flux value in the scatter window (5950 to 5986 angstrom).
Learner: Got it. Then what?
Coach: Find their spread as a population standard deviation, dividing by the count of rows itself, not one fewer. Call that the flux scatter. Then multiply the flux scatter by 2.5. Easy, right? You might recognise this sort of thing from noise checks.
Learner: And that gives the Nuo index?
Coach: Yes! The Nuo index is 0.57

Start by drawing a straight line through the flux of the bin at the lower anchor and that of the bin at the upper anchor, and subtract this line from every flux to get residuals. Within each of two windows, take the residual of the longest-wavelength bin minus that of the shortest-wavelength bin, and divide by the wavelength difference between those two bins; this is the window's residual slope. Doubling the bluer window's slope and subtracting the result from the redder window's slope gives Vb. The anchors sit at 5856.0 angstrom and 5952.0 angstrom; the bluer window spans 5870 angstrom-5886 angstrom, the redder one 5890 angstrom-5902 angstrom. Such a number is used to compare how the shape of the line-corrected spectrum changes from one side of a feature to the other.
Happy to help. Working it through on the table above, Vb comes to 0.17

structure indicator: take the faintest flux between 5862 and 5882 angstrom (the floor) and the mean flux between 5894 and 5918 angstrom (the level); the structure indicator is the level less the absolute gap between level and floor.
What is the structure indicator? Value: 6.7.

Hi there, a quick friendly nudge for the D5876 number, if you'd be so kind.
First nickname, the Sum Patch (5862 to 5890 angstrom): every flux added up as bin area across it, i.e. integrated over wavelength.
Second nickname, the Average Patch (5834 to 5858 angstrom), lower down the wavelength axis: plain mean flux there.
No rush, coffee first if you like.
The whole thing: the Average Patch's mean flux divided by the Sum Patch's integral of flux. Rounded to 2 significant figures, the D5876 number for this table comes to 0.038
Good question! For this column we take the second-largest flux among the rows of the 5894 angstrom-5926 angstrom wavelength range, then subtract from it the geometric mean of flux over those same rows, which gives 0.49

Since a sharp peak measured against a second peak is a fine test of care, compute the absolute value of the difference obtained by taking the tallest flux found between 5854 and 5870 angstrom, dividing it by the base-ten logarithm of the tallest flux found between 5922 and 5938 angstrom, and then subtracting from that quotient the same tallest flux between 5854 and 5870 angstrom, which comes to 1.02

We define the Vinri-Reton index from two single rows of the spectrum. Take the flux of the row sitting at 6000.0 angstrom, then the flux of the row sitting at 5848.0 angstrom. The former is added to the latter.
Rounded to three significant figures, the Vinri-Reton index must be 15.0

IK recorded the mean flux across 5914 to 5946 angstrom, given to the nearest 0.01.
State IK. 7.38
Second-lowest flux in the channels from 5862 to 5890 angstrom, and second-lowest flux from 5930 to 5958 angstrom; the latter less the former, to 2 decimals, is 0.38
